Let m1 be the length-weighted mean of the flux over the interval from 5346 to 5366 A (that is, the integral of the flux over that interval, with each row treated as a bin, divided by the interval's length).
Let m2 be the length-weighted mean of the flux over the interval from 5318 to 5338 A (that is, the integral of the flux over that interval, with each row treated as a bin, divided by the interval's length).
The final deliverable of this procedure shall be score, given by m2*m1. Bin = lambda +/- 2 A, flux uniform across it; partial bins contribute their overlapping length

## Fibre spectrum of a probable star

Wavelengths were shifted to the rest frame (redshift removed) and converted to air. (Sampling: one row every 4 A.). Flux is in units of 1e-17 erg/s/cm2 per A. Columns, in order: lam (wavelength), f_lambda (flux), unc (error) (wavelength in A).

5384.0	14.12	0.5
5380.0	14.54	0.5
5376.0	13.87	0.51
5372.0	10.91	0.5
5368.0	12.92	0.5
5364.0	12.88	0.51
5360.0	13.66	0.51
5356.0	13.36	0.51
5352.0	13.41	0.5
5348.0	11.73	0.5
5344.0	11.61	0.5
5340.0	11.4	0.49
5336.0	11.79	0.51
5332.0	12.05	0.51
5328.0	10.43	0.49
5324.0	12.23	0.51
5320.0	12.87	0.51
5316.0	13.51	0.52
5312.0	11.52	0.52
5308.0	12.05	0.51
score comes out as 154.5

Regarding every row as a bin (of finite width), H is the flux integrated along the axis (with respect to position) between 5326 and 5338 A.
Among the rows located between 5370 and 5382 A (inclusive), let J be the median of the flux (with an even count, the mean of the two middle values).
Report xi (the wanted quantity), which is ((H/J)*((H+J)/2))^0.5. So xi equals 27.3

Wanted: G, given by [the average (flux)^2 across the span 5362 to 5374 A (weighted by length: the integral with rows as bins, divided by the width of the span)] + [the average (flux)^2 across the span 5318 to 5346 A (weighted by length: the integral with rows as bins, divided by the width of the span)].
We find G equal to 290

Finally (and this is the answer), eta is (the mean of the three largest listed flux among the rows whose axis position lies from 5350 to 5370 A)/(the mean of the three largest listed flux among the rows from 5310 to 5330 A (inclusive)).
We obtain 1.05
